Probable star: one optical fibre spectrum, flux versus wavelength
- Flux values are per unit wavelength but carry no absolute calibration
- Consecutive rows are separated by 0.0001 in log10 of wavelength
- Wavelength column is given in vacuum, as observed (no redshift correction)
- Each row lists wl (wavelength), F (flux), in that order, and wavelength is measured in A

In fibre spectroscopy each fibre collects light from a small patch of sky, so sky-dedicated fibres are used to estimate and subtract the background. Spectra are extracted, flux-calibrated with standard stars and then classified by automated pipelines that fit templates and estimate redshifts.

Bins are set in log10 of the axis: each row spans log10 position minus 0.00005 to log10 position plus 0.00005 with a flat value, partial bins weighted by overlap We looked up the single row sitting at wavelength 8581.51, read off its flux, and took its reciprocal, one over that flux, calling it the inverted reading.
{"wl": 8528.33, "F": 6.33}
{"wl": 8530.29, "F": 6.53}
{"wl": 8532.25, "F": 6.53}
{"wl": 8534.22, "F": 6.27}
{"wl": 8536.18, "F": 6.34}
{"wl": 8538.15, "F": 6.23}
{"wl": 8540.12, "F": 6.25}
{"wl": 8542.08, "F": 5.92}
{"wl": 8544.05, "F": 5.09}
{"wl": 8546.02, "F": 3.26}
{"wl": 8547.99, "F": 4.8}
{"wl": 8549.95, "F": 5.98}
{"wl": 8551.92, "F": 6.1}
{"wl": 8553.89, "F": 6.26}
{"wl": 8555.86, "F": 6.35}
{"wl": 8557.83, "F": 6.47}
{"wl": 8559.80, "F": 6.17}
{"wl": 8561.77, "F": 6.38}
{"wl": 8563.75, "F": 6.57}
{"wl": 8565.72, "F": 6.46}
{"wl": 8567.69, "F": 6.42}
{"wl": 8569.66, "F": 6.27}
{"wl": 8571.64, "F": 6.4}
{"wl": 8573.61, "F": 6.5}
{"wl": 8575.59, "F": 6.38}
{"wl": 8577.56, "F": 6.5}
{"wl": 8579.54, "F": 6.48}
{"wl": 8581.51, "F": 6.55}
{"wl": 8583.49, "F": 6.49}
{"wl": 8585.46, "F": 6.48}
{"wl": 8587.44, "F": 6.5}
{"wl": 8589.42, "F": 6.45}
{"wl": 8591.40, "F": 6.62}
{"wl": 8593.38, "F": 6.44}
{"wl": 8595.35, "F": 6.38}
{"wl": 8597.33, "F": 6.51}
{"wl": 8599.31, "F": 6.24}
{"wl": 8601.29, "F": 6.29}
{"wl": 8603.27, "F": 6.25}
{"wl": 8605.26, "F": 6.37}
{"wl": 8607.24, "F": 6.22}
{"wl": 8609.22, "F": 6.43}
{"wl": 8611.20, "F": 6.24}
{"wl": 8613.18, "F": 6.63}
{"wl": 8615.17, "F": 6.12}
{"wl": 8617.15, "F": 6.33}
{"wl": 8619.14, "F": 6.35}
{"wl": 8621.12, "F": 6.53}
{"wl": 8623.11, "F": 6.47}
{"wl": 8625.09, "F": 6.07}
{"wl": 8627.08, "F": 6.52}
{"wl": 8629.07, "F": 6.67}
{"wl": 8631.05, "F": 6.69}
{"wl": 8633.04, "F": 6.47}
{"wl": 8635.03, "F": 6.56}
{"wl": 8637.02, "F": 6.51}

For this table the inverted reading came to 0.153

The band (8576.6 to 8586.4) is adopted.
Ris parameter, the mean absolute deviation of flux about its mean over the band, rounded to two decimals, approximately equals 0.02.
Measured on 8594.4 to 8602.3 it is 0.09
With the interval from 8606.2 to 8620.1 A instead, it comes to 0.12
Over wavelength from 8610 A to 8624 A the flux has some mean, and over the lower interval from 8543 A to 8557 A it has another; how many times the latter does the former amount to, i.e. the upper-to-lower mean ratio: 1.18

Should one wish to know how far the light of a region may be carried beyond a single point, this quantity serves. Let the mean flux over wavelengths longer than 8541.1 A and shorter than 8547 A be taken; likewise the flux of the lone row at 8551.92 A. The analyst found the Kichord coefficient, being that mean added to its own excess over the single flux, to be 3.41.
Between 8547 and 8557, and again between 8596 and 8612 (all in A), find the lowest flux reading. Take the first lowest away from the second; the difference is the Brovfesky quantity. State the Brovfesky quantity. 1.4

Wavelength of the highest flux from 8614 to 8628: 8621.12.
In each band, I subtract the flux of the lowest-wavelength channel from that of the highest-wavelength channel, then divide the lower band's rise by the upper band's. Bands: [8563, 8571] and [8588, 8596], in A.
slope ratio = 4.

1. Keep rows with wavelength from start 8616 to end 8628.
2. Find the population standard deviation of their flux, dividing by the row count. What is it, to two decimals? 0.16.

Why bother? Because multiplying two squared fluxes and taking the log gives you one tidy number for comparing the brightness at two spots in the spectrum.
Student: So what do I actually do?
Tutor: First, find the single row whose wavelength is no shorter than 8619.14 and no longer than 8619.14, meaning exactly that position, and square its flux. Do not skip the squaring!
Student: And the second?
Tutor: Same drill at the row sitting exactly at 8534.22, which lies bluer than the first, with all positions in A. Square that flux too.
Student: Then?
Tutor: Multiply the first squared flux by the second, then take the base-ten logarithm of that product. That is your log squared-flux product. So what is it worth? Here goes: 3.20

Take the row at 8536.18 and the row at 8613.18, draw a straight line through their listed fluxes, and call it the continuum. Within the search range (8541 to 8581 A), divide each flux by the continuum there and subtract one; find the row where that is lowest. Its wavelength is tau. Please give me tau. 8546.02 A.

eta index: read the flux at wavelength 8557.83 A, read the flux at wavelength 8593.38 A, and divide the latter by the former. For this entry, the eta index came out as 1.00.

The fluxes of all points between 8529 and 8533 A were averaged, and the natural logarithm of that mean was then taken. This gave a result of 1.88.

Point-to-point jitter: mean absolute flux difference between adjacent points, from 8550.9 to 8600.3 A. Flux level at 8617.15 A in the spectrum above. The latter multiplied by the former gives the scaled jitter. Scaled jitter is 0.76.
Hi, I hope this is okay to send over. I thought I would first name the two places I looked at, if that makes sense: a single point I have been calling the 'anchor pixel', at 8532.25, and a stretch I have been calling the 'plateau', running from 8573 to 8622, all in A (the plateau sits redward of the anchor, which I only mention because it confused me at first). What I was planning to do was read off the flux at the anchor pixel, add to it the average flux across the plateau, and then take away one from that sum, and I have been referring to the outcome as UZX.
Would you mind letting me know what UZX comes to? 11.9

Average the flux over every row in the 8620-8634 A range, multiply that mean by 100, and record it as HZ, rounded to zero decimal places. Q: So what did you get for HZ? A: 649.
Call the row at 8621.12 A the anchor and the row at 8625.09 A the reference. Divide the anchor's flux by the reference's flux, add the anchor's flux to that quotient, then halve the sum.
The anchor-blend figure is 3.80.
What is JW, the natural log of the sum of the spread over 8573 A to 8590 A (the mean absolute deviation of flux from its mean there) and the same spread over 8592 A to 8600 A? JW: -2.2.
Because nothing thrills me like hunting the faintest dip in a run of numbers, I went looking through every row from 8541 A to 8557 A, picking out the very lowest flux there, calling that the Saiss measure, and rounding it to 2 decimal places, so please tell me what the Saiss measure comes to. 3.26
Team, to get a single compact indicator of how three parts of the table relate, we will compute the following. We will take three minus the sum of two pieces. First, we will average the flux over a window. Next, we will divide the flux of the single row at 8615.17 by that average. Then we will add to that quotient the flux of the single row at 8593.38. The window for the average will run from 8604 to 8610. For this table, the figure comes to -4.41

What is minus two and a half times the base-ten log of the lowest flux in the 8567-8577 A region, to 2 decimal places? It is -1.99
